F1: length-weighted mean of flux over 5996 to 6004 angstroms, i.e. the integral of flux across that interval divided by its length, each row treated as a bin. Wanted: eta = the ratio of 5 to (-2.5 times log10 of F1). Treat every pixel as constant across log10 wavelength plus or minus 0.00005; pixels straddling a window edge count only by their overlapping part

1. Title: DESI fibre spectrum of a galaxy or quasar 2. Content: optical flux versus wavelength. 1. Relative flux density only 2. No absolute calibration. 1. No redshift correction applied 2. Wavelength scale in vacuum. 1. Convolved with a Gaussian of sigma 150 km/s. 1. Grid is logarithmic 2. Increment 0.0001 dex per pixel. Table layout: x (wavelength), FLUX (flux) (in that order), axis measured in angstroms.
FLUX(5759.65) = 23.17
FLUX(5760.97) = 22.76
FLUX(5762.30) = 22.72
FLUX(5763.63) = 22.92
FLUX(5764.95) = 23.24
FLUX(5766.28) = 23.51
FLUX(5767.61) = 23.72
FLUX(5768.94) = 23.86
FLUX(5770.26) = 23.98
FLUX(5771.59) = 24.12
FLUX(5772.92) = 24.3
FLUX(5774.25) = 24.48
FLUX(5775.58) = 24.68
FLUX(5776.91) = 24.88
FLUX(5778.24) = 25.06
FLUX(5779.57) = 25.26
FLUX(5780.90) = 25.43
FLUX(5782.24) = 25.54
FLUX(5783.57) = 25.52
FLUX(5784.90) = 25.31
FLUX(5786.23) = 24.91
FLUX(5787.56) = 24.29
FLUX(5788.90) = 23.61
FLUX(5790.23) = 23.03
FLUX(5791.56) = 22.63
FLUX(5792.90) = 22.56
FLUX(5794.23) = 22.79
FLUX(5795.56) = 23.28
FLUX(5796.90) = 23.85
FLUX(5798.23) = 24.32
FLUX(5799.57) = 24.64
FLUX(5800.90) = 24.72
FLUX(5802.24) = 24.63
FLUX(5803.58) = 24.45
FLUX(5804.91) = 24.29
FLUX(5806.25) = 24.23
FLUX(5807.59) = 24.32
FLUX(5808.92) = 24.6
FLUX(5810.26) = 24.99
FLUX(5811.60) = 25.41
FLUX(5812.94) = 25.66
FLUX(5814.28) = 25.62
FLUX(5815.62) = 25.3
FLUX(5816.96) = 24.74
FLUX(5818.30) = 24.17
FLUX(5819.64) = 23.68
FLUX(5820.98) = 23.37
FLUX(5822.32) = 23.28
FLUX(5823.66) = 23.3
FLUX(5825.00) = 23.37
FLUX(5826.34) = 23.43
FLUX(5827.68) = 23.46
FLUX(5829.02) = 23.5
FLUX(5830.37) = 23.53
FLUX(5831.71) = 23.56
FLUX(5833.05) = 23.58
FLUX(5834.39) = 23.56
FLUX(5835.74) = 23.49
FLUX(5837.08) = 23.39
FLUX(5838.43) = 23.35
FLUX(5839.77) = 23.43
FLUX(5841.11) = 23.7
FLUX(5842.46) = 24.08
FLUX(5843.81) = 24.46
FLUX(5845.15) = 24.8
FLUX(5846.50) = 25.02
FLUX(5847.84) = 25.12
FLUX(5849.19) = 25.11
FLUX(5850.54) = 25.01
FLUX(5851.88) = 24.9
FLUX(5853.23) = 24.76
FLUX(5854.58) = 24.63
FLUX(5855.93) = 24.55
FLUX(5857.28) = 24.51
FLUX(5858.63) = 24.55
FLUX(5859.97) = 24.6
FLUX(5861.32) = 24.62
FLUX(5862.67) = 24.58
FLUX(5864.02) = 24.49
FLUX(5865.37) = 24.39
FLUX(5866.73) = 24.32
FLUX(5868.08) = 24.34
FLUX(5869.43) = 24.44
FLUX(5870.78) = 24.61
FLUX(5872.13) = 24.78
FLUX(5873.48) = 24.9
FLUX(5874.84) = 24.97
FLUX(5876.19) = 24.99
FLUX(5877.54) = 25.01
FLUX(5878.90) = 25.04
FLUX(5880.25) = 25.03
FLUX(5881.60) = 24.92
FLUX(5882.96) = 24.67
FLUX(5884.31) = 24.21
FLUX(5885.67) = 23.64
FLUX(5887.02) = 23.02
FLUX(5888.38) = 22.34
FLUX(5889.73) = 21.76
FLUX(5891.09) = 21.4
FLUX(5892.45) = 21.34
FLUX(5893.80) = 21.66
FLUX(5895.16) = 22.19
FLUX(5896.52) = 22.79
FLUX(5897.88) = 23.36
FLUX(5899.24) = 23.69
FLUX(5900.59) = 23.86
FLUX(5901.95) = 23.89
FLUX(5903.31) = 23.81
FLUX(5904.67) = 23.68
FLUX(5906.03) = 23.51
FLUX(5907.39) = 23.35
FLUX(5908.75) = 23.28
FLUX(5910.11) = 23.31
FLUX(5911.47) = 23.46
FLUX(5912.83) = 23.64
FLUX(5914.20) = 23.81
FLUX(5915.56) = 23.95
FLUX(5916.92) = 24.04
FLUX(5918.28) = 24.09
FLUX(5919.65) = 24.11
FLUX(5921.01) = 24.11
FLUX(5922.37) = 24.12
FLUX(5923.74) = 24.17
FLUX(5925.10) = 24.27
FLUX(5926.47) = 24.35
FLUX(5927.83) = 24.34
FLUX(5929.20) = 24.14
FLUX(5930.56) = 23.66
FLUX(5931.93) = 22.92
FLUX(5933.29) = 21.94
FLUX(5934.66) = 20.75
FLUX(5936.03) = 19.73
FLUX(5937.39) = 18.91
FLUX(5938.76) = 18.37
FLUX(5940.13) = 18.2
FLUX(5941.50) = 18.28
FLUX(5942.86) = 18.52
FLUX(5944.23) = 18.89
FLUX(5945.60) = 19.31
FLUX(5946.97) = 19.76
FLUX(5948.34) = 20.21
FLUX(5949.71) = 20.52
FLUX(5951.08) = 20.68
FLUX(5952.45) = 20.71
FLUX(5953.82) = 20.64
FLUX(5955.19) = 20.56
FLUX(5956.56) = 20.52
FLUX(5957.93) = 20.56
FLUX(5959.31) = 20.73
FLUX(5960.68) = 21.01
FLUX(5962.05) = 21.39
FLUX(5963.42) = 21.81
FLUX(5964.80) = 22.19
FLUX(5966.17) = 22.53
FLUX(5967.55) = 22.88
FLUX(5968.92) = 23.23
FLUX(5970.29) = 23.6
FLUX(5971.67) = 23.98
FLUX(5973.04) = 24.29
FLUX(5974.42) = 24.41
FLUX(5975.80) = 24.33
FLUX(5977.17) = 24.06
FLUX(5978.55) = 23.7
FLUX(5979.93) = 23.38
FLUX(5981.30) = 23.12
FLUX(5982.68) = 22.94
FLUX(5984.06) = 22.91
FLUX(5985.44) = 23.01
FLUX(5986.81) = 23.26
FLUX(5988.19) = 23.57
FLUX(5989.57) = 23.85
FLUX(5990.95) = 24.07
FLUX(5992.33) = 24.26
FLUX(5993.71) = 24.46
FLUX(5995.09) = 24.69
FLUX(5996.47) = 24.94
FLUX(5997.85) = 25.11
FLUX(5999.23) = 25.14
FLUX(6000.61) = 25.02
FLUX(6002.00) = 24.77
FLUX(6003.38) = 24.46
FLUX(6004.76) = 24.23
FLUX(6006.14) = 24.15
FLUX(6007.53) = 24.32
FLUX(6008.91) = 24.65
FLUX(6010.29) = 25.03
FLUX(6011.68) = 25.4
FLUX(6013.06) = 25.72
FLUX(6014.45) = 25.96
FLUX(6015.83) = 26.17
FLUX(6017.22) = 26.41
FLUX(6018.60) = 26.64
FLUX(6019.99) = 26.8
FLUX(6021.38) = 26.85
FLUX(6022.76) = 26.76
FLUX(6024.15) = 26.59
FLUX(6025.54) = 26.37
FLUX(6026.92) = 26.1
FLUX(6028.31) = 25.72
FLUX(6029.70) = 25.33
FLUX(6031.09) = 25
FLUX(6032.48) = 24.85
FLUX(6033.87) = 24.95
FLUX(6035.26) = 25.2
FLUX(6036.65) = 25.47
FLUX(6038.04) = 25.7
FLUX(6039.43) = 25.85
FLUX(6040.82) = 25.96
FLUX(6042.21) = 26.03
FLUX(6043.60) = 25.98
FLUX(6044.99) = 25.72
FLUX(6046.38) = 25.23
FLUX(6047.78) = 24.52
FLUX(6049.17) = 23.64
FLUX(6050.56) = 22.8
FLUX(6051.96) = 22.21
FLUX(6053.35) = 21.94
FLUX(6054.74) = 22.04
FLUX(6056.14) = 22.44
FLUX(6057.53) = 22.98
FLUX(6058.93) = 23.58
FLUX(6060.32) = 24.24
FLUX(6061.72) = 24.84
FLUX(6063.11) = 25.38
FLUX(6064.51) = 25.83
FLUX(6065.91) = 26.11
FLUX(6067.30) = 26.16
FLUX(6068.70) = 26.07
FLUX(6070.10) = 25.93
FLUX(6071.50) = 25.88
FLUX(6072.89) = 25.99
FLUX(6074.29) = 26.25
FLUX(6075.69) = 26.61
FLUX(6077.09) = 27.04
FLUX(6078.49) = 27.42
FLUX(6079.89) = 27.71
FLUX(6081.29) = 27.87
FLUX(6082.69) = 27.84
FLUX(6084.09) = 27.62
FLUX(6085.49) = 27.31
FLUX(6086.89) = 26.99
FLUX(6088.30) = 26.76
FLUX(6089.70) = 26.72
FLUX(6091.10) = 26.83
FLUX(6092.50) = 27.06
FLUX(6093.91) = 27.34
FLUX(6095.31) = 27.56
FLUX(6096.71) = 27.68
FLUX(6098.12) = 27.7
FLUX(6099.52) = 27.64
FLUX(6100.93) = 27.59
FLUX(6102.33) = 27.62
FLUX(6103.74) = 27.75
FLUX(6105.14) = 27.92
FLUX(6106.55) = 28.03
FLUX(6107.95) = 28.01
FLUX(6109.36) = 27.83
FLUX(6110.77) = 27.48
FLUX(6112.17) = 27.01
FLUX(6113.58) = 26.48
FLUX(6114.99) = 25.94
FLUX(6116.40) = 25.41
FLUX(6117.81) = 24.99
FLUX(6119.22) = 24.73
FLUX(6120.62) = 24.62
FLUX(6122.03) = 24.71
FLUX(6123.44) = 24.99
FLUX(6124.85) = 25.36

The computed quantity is -1.43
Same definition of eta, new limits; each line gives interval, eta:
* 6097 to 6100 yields -1.39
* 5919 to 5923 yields -1.45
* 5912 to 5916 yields -1.45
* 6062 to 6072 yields -1.42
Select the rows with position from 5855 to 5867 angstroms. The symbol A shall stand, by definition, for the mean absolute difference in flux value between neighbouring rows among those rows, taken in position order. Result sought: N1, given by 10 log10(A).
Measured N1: -12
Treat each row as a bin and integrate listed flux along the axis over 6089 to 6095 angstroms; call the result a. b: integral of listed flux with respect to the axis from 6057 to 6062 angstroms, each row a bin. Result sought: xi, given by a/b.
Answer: 1.4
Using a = 162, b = 119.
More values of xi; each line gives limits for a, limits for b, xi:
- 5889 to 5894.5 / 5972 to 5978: 0.8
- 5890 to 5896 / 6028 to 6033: 1.0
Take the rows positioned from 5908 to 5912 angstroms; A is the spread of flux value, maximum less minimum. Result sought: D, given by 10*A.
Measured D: 1.8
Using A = 0.18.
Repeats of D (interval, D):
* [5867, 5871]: 2.7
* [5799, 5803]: 0.9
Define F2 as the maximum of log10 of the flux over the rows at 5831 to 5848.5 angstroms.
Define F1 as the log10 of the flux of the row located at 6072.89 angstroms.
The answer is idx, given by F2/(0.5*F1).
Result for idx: 1.98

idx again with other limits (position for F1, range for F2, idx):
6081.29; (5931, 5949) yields 1.88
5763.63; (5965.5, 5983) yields 2.04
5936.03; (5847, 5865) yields 2.16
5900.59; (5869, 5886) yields 2.03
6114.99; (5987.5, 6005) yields 1.98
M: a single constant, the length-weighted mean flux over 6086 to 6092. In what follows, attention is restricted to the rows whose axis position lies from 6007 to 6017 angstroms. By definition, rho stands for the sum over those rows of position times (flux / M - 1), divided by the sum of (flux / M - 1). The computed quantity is 6010.5 angstroms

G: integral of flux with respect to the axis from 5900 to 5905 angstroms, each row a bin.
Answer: 119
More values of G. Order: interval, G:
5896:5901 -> 117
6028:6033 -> 126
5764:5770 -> 142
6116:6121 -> 125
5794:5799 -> 118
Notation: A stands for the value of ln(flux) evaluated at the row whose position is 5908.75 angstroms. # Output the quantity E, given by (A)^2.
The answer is 9.9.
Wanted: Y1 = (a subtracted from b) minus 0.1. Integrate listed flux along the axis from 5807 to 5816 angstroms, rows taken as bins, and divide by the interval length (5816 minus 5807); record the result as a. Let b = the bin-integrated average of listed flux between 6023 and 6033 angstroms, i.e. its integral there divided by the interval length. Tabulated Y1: 0.5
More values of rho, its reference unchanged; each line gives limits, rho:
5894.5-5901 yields 5897.6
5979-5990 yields 5984.6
